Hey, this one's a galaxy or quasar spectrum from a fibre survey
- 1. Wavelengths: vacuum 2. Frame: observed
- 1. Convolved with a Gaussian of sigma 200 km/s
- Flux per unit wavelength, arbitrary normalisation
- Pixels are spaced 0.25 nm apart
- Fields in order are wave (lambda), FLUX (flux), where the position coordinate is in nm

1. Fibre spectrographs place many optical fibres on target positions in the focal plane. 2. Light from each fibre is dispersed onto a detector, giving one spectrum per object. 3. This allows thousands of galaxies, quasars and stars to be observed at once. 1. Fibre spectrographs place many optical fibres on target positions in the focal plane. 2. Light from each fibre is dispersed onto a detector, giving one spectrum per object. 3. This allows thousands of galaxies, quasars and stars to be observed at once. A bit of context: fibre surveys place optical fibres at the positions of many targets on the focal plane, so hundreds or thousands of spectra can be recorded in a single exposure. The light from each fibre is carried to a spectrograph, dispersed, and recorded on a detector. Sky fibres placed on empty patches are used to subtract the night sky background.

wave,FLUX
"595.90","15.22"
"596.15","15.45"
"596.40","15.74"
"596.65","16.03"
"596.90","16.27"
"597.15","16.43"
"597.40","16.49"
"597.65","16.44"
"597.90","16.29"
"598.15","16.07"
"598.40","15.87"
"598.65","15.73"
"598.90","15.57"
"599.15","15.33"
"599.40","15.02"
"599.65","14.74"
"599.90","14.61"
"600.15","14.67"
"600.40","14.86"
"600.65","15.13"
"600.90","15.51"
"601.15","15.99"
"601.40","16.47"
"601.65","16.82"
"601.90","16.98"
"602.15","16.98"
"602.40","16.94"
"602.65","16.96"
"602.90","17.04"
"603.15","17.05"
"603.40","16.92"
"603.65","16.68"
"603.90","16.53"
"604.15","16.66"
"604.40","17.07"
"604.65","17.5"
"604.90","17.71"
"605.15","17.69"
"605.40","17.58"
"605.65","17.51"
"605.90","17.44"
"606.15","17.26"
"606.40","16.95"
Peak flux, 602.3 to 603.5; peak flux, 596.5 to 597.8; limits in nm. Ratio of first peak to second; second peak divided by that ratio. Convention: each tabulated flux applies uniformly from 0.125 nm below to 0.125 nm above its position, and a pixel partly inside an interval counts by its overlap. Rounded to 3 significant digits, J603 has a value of 15.9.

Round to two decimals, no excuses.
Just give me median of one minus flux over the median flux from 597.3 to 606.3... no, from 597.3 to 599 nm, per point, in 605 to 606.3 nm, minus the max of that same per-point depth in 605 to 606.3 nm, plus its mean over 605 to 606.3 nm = -0.10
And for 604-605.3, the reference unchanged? -0.13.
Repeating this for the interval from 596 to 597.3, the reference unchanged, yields -0.03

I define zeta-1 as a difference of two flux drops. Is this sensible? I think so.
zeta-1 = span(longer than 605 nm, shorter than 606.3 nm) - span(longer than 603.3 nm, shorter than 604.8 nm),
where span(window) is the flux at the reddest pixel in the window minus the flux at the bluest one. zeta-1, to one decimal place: -1.0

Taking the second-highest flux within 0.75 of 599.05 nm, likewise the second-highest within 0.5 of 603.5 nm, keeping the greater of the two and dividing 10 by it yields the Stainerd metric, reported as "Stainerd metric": 0.591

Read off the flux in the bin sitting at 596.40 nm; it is 15.74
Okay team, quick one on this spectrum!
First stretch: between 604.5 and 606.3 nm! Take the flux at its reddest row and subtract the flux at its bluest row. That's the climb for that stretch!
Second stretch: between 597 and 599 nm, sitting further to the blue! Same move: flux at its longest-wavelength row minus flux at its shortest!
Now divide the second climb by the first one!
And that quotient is 4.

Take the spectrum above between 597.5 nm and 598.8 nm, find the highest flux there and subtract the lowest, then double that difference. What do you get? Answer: 1.4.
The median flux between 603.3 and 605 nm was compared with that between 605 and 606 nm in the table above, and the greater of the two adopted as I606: 17.5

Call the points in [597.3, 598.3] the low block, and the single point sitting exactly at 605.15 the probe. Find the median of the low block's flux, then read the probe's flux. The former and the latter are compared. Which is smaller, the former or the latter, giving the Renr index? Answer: 16.4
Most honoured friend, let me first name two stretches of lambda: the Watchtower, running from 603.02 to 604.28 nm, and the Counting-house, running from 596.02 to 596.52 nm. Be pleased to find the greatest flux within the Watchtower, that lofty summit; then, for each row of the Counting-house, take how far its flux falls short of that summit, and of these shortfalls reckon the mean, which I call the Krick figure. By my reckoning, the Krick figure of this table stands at 1.5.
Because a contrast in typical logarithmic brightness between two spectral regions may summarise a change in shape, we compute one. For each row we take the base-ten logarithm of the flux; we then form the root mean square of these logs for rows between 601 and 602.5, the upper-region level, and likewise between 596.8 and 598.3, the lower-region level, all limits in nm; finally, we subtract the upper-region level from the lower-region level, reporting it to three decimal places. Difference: -0.010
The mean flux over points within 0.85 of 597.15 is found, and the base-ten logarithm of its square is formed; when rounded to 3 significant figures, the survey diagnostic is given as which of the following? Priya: 2.42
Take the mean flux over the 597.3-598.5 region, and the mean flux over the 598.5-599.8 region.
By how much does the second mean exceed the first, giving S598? -1.0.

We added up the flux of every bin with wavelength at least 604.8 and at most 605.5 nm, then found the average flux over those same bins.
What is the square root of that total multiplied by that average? 30.6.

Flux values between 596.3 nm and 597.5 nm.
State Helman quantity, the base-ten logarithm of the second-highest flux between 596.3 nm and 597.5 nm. 1.216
